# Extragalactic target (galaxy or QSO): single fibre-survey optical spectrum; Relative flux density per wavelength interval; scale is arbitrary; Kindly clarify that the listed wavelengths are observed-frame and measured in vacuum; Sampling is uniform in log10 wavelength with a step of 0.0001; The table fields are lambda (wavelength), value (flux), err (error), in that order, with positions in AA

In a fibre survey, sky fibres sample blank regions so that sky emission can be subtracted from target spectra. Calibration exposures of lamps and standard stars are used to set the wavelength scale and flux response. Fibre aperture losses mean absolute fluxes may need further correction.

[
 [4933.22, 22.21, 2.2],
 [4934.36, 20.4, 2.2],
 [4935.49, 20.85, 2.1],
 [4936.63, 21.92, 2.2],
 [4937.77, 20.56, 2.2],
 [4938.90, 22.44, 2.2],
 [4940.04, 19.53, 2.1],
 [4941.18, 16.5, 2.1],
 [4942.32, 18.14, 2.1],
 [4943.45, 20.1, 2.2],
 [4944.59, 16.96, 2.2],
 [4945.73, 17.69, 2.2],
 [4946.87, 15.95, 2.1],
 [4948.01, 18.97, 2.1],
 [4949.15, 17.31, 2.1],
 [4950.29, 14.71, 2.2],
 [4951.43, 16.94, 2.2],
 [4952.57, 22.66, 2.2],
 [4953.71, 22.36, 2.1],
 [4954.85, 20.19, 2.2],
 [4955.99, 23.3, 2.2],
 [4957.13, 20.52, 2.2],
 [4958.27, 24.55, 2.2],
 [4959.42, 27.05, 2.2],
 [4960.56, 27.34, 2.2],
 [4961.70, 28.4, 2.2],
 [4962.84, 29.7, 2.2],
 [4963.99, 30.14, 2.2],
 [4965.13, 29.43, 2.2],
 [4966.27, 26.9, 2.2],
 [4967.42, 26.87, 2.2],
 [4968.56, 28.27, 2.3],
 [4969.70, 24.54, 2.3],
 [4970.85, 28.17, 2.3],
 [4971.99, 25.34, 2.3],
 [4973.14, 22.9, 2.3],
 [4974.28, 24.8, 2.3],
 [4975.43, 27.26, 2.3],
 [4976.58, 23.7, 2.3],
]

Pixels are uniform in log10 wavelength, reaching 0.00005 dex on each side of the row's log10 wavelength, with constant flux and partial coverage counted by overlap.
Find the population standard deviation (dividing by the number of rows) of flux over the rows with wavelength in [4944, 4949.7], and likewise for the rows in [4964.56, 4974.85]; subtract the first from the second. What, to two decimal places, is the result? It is 1.01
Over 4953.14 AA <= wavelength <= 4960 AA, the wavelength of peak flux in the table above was 4959.42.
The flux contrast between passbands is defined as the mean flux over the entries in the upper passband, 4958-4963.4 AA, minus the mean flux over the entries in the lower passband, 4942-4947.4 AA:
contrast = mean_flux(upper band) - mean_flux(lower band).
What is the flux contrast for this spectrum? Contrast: 10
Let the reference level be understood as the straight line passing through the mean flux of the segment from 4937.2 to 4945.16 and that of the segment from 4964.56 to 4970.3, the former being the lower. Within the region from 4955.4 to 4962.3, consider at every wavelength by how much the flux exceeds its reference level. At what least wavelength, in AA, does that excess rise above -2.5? 4955.99 AA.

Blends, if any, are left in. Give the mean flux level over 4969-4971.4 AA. 26.4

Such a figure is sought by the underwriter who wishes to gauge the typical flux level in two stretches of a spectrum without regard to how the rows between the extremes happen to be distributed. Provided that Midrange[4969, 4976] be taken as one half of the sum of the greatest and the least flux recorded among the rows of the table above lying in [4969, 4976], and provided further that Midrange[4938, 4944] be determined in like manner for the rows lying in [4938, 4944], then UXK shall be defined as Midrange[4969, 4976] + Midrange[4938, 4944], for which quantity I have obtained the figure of 45.0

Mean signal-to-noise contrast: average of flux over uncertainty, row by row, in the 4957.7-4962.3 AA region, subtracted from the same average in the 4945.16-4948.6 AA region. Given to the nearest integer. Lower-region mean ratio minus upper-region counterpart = -4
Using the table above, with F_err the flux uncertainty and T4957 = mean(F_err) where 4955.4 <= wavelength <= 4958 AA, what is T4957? 2.20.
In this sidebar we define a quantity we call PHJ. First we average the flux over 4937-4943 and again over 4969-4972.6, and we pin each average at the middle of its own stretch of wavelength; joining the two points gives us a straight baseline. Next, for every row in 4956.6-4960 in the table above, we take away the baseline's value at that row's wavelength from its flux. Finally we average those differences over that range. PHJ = 1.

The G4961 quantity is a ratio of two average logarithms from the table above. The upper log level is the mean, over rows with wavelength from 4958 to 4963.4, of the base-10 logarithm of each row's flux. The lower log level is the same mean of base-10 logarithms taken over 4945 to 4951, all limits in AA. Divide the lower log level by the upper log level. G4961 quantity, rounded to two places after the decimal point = 0.85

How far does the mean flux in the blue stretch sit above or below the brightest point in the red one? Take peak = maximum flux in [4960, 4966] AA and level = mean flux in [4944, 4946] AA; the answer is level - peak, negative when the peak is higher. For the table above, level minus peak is -13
